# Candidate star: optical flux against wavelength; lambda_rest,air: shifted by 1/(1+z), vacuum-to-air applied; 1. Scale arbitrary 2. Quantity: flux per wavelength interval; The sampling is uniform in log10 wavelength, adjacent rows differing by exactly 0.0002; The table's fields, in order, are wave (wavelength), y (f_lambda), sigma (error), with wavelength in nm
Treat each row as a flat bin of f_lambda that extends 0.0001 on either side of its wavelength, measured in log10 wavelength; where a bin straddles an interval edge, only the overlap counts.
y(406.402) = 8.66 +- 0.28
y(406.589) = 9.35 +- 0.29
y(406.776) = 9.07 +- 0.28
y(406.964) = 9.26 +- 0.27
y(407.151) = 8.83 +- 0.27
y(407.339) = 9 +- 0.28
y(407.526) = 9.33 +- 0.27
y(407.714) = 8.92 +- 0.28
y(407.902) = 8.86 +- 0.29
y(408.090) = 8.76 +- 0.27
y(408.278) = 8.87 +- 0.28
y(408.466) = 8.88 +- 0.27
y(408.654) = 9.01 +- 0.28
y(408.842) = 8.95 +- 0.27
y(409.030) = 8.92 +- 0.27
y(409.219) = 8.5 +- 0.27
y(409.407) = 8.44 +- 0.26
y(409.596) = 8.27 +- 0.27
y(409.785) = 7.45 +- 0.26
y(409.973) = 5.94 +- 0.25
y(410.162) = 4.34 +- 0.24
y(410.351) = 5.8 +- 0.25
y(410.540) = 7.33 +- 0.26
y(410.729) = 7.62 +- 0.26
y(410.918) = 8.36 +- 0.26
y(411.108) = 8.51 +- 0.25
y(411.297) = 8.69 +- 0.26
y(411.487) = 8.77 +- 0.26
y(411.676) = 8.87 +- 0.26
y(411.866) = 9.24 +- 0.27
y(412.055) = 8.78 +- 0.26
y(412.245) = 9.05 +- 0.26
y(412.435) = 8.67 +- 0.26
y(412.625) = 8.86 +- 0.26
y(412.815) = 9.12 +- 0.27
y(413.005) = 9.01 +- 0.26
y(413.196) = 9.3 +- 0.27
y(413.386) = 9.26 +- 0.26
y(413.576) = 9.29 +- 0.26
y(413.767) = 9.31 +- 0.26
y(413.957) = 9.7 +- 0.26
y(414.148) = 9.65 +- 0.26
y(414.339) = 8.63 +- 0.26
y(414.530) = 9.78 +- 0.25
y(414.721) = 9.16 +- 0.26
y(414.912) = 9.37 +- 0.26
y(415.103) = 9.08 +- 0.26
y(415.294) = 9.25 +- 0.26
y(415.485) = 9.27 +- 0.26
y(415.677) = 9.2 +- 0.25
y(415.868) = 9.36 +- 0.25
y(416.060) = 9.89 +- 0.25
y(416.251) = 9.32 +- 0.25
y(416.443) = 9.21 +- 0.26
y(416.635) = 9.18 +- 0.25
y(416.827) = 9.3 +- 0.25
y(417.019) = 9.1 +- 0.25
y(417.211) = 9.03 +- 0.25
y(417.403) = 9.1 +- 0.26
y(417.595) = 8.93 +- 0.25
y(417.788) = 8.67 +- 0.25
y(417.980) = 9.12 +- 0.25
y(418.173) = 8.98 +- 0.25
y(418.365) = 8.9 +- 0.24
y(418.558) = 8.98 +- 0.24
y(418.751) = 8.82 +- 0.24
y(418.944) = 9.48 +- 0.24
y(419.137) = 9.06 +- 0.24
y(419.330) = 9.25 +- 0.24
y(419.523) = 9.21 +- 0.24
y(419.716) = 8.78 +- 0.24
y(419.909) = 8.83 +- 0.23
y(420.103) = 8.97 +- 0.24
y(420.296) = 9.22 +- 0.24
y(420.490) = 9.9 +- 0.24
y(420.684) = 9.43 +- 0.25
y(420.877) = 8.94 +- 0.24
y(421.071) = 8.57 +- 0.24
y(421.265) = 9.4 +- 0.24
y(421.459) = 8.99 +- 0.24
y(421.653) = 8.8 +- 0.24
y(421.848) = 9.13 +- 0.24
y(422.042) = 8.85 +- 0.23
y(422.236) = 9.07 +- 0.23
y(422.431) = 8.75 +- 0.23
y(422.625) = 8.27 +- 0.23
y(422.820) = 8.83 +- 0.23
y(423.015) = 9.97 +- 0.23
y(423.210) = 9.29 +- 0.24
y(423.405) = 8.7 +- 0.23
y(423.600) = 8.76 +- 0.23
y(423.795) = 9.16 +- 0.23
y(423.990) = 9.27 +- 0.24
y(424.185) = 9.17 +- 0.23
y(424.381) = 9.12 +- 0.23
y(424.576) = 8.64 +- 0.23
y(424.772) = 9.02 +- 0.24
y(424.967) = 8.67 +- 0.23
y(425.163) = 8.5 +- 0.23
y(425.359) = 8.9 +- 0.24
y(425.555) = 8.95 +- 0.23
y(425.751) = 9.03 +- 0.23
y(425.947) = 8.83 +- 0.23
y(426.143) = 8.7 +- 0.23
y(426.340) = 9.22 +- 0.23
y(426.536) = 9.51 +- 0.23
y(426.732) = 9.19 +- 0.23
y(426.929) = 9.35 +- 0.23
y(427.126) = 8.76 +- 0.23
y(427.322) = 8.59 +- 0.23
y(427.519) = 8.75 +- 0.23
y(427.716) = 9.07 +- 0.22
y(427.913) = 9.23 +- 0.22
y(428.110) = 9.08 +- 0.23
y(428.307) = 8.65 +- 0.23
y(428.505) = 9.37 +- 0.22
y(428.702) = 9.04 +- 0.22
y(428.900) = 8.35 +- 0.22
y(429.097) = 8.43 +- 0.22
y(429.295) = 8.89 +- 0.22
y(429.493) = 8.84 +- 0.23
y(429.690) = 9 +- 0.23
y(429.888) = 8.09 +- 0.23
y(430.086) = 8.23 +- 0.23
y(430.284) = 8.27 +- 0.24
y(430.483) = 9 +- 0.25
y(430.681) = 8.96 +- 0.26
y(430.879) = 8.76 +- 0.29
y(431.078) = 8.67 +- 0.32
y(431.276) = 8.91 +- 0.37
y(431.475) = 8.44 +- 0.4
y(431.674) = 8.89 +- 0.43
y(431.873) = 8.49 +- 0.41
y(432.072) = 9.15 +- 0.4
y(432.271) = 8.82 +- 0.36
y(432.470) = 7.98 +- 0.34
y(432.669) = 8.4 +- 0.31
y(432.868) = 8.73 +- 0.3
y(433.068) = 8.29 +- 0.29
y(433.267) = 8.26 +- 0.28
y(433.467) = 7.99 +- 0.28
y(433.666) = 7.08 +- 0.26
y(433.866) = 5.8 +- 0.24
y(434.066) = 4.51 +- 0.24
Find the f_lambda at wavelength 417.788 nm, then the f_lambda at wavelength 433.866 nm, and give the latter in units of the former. 0.67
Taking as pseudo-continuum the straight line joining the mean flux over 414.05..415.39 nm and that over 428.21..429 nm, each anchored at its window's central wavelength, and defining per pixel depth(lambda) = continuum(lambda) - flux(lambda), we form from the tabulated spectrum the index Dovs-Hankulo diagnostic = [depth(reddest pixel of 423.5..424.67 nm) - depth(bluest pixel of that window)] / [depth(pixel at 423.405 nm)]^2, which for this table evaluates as 1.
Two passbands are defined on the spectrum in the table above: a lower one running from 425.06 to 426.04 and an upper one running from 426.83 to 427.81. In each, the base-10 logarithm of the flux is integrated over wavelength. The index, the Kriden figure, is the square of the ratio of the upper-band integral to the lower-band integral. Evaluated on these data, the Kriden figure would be 1.01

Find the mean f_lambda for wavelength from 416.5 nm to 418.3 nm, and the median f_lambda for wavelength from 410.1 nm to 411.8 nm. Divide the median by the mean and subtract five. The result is -4.08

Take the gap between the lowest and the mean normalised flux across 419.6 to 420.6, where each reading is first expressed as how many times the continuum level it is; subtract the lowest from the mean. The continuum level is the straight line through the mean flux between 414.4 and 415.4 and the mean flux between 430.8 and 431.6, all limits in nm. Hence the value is 0.041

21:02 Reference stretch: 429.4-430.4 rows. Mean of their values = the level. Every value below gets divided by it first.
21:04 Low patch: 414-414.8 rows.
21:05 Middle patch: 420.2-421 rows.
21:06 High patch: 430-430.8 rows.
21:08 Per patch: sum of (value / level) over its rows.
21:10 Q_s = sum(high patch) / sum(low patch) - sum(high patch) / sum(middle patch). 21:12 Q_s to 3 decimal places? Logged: 0.007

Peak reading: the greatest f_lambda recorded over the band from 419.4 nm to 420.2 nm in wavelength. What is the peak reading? 9.21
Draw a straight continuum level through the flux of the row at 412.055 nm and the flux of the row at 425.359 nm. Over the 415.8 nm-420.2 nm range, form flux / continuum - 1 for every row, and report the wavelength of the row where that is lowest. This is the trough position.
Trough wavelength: 417.788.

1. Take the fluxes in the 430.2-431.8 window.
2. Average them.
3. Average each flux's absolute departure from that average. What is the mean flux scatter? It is 0.21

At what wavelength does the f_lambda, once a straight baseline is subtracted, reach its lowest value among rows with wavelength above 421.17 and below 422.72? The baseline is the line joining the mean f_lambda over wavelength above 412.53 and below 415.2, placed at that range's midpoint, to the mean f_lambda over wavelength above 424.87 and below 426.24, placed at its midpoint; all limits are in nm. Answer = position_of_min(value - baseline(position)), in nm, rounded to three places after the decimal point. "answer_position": 422.625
